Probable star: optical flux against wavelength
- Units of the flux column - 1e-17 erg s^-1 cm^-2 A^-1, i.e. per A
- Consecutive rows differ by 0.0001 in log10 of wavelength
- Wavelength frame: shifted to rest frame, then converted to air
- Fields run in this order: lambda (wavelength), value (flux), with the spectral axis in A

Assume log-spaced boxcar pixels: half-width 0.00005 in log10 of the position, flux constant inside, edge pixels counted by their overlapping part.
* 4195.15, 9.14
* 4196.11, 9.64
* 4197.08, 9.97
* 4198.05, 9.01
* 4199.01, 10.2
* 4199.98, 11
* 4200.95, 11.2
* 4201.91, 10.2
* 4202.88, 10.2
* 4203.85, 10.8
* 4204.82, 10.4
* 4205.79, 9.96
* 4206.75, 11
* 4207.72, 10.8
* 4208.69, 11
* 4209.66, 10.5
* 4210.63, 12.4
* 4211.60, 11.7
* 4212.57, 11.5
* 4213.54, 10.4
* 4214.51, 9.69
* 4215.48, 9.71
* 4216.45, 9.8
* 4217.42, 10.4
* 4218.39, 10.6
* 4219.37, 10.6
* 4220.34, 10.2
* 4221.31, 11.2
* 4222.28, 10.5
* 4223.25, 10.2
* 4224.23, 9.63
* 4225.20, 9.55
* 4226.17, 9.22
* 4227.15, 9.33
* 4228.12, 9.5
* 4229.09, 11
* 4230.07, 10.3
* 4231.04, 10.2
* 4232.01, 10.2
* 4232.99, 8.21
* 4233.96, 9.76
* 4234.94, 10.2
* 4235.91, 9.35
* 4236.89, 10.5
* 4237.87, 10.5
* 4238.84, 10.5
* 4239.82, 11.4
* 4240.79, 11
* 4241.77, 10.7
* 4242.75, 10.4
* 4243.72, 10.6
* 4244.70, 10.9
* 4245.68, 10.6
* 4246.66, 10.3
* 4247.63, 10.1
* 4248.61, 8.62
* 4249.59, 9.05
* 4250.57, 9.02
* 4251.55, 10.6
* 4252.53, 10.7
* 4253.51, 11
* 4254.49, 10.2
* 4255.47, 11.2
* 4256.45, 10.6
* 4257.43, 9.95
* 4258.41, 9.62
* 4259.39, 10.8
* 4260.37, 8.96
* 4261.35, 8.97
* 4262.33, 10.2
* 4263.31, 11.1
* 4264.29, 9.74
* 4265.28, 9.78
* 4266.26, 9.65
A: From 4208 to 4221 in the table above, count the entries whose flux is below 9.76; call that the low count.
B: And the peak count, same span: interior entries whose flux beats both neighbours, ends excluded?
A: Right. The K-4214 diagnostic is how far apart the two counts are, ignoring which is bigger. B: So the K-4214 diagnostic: 1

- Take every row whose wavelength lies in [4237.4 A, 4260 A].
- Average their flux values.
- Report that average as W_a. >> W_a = 10.36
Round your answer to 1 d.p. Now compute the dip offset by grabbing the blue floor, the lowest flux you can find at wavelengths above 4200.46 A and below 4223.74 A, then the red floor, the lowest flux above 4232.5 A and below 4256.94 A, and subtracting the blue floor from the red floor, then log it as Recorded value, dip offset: -1.5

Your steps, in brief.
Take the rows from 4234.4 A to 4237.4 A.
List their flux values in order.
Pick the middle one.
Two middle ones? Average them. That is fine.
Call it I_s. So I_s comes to 10.2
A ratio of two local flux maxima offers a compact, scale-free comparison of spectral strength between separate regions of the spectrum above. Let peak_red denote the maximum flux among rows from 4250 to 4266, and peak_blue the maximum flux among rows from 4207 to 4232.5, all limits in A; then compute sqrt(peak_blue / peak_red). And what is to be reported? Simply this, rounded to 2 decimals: 1.05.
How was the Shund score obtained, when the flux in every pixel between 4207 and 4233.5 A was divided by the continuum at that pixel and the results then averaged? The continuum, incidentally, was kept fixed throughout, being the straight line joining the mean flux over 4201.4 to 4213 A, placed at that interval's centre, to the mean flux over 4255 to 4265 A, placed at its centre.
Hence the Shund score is 0.965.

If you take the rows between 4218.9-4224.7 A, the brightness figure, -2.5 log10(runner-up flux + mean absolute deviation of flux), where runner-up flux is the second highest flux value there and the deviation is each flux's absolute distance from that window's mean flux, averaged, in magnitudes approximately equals -2.601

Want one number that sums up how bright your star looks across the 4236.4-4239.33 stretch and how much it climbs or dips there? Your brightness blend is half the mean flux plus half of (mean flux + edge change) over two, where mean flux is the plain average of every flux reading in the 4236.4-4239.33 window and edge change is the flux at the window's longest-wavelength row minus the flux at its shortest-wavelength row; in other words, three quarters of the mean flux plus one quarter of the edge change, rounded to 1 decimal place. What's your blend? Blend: 7.9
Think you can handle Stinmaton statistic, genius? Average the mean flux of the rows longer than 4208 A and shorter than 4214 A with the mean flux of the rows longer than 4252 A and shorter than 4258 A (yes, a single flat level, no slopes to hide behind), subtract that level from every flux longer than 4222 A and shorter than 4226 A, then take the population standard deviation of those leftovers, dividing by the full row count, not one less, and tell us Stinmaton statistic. 0.40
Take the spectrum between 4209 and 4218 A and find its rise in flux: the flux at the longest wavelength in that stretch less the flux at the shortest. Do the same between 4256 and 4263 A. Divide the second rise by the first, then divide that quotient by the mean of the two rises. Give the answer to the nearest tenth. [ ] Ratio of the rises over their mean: -16.0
